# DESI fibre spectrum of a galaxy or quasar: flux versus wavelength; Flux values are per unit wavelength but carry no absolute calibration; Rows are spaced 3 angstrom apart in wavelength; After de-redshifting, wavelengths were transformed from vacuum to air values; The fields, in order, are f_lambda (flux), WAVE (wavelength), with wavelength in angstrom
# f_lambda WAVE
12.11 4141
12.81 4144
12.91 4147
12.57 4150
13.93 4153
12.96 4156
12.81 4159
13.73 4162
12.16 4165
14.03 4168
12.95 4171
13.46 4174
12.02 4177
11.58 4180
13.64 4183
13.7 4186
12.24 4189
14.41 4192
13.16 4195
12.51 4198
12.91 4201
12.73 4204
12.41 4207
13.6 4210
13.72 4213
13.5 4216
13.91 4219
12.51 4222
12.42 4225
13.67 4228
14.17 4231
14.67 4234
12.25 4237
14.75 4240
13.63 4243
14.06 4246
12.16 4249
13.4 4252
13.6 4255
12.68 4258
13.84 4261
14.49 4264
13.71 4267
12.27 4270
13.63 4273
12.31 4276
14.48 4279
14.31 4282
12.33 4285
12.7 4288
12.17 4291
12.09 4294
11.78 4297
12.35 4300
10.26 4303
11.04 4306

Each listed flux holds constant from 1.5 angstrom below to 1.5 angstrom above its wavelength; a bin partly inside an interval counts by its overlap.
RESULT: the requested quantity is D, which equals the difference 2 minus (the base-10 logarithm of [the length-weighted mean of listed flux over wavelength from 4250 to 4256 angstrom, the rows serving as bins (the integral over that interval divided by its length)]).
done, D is 0.874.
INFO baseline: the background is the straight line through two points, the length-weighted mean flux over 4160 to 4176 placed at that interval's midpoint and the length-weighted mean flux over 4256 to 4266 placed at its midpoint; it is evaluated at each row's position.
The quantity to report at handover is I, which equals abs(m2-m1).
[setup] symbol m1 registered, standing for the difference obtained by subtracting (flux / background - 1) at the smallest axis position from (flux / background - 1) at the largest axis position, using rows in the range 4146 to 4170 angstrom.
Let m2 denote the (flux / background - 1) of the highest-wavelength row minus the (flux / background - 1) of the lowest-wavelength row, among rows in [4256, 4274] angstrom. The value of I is 0.013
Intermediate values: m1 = 0.08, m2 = 0.064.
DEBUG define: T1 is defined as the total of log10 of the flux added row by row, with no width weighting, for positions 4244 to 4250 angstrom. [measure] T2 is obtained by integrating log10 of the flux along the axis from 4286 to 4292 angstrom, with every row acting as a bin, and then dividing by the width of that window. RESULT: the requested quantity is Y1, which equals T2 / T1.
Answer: 0.490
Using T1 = 2.233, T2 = 1.10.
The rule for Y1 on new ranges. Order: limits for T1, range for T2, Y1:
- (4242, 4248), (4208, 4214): 0.496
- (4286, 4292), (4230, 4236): 0.527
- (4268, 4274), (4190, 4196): 0.511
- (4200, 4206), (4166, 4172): 0.509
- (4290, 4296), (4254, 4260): 0.516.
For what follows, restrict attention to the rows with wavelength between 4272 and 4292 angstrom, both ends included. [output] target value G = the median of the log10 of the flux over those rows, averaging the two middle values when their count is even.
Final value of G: 1.10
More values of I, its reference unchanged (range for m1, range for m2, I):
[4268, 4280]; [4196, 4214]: 0.073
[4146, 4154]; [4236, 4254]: 0.004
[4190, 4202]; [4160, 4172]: 0.053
